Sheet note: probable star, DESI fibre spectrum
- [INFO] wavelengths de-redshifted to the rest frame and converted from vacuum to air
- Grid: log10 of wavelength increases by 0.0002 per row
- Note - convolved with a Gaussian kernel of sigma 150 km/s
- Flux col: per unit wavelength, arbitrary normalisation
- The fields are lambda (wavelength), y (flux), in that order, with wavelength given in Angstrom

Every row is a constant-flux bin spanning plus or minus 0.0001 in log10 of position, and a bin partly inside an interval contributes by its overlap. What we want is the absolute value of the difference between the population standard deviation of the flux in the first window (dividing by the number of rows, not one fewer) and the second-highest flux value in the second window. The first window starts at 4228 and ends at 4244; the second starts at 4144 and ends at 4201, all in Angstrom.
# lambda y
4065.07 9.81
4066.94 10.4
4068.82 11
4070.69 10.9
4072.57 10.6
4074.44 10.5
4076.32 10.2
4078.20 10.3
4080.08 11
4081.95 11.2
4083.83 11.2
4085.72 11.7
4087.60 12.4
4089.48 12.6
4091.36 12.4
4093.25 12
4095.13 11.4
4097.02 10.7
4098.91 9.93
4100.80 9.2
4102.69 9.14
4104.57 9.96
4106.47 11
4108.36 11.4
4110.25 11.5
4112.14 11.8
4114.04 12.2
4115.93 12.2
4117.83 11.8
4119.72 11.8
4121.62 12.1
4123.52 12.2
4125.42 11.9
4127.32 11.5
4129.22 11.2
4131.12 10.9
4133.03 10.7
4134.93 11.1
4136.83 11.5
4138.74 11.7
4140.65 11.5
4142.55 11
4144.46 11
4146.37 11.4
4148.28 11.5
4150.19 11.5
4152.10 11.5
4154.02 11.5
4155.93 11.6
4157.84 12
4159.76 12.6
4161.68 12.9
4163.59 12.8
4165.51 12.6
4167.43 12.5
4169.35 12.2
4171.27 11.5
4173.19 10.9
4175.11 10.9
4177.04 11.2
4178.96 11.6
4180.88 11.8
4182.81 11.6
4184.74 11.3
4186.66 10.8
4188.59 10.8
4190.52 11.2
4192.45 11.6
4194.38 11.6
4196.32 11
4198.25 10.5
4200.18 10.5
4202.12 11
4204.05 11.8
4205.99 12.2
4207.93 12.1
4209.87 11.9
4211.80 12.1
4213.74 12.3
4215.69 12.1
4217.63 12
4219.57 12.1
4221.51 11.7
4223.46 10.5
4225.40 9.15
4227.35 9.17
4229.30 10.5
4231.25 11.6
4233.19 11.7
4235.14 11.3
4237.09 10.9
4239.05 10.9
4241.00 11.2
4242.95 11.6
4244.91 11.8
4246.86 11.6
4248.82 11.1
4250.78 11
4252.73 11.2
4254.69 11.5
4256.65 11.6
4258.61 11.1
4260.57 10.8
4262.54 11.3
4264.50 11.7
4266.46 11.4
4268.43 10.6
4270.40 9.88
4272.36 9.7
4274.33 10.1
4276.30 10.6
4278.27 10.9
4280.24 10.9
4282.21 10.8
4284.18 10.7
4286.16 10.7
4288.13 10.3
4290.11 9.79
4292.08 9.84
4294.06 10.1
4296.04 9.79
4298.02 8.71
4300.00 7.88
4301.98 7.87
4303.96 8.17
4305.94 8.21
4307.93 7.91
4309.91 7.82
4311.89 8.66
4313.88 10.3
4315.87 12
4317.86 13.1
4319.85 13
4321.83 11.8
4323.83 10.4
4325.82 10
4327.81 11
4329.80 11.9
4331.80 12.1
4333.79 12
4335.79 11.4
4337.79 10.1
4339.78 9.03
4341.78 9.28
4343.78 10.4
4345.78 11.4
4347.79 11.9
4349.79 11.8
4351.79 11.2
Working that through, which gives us 12.4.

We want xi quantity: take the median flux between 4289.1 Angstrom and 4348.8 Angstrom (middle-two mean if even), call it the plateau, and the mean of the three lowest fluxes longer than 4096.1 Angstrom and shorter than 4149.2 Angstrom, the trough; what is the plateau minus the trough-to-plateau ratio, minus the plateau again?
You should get -0.93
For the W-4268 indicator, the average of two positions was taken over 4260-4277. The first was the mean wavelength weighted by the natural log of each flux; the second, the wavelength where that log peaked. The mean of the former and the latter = 4266.4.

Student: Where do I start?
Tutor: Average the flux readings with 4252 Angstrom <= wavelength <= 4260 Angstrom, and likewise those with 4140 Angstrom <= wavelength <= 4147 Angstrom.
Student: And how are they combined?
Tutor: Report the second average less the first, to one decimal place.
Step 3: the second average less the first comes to -0.1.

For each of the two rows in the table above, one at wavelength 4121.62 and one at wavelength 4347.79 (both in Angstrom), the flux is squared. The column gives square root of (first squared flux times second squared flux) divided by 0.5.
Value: 288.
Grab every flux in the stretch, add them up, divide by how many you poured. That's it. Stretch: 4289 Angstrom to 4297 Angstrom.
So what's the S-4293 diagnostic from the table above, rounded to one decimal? 9.9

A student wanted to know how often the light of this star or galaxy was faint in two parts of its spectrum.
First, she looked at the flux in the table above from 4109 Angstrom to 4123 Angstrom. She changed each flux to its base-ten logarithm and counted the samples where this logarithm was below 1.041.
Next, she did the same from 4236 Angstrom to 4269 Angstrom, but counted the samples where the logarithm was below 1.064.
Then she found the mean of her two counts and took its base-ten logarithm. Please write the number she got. 0.78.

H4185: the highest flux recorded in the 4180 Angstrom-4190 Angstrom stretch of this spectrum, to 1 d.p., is 11.8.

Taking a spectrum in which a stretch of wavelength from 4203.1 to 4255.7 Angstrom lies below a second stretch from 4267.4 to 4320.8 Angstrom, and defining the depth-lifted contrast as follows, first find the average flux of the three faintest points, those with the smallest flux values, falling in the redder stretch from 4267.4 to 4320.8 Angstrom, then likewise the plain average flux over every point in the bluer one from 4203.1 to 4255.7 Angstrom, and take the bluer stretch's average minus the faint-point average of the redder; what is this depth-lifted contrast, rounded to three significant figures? 3.51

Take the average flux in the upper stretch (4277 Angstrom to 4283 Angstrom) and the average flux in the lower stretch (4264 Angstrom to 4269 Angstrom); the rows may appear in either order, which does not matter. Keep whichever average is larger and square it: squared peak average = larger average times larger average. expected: 126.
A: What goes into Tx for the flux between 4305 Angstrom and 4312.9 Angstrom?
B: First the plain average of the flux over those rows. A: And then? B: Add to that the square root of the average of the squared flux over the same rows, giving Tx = 16.3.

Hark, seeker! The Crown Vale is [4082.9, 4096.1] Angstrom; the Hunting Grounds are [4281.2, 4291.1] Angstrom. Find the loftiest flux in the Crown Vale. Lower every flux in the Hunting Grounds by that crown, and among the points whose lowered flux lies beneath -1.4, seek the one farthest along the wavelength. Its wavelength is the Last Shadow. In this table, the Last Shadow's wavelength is 4290.11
